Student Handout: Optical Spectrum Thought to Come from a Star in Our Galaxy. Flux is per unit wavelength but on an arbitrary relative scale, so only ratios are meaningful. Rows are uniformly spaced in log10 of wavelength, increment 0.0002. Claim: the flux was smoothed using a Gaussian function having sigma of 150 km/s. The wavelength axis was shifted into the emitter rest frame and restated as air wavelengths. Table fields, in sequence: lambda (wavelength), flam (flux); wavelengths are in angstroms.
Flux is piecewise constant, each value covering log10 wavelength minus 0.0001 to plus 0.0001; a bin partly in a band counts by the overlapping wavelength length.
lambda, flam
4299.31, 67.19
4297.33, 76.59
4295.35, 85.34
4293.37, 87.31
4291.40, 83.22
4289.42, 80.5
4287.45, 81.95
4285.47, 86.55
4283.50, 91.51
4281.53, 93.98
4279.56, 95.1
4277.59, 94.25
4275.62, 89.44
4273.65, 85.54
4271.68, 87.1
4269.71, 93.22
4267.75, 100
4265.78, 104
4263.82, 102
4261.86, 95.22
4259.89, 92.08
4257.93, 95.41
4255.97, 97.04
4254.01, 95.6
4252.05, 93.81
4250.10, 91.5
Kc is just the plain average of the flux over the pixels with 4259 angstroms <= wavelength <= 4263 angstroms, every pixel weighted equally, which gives 94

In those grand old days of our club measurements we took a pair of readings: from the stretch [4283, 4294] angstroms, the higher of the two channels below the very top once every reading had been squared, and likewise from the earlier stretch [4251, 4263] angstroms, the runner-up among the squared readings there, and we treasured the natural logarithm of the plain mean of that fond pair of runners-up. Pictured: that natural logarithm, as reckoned 9.03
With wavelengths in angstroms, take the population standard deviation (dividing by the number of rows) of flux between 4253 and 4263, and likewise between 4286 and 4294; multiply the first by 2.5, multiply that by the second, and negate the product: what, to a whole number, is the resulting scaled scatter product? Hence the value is -10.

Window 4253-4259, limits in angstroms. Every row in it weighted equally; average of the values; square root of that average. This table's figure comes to 9.80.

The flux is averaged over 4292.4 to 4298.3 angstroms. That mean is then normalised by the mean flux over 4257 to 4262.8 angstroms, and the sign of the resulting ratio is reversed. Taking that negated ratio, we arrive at -0.88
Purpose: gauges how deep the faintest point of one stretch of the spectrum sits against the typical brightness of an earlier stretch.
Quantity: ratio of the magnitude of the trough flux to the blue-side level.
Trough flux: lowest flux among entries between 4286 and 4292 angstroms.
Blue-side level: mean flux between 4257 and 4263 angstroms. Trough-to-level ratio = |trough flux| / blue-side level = 0.85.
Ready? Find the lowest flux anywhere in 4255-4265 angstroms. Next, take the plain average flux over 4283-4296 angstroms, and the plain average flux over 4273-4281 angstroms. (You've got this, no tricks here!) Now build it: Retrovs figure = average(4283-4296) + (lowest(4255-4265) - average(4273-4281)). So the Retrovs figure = 86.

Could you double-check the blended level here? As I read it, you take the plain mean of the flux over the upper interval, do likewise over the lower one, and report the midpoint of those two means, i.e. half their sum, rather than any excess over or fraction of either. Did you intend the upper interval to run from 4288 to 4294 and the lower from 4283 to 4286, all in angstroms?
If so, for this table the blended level 86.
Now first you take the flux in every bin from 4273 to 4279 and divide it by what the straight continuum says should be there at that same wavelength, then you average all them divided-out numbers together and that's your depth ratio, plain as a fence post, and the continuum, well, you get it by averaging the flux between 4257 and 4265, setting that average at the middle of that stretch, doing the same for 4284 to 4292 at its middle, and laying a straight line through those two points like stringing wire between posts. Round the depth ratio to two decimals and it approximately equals 1.01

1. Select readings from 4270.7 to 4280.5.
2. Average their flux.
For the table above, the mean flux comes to 90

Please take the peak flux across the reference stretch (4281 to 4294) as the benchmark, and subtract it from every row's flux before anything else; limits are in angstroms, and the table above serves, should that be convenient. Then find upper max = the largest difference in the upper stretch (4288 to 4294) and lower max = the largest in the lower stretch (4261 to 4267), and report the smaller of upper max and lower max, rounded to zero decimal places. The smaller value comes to -7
